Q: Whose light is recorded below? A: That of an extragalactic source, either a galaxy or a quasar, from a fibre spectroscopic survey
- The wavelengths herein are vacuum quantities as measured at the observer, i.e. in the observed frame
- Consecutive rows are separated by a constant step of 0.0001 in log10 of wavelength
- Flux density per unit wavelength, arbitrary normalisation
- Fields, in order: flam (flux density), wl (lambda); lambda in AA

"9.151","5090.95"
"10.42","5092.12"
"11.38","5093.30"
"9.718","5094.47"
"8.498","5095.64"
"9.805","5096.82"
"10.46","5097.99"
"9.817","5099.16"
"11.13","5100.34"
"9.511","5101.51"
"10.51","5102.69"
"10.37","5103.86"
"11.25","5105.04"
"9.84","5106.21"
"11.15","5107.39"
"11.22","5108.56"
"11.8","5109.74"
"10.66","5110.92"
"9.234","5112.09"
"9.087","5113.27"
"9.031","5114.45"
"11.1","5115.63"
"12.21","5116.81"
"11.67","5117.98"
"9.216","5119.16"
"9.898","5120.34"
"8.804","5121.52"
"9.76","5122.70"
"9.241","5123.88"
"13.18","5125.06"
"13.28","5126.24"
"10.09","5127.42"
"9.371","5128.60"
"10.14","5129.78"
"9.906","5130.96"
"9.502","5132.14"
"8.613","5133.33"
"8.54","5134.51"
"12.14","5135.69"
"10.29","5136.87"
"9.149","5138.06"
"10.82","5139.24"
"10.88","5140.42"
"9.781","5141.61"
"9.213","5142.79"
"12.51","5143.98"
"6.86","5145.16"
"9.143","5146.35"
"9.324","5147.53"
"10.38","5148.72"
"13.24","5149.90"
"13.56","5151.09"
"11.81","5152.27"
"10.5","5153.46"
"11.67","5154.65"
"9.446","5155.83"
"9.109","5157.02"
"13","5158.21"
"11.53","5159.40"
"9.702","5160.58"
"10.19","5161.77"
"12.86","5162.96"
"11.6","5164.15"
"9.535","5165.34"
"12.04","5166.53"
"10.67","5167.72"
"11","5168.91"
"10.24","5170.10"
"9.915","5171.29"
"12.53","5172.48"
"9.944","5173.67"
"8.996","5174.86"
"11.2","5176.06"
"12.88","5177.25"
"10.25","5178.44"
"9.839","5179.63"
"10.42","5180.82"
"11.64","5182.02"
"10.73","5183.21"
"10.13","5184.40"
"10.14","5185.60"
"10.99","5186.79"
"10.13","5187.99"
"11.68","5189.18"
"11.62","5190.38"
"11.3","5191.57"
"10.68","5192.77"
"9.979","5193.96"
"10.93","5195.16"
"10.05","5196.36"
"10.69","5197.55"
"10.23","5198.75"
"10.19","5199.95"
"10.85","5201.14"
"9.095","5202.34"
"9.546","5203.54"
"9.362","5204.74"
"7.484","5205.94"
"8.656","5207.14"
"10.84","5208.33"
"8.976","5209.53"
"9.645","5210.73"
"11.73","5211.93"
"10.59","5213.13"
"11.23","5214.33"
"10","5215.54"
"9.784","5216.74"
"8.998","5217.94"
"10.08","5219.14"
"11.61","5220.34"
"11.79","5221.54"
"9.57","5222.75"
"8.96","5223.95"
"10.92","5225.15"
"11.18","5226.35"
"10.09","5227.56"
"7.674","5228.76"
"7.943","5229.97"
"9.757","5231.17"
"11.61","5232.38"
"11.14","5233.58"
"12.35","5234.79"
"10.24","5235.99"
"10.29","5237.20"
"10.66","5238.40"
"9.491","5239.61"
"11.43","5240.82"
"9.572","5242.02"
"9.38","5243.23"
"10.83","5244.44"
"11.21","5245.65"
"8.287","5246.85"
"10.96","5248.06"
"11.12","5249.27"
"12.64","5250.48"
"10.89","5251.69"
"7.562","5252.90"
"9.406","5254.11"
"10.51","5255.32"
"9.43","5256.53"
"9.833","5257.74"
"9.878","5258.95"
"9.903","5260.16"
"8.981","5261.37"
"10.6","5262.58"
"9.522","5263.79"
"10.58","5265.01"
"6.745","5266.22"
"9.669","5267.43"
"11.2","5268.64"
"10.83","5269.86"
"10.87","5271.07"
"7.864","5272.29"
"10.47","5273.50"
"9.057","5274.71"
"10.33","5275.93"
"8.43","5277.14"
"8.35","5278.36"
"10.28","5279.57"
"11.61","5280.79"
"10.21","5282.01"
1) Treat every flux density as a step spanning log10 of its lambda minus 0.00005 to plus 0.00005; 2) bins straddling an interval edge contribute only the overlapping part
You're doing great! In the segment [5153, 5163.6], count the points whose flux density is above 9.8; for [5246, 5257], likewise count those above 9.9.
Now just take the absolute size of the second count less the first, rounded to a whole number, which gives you 1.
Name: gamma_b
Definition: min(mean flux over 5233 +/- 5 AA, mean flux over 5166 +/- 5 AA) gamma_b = 10.1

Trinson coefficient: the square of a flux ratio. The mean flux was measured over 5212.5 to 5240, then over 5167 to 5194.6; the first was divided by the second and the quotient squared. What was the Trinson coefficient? 0.91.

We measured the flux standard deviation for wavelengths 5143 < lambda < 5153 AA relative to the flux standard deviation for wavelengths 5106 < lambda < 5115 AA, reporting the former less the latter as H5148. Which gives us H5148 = 1.2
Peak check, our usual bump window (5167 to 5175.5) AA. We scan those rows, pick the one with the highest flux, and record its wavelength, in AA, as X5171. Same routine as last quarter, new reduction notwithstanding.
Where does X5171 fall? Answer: 5172.48 AA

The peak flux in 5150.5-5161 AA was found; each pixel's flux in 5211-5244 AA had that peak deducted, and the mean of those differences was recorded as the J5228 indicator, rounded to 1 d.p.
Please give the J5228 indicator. -3.3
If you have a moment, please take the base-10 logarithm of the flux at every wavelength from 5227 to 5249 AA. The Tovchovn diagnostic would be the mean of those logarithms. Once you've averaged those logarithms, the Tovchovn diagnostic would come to 1.00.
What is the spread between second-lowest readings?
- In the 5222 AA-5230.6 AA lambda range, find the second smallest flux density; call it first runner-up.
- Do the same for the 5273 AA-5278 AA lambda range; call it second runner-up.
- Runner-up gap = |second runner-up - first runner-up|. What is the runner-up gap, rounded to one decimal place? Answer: 1.1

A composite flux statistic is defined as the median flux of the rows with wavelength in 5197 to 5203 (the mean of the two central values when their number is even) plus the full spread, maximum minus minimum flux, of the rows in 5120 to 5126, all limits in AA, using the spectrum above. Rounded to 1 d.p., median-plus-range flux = 14.6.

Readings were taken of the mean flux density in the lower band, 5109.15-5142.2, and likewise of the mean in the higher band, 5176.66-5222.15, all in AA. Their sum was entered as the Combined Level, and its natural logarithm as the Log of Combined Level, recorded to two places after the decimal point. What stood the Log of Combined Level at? 3.03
